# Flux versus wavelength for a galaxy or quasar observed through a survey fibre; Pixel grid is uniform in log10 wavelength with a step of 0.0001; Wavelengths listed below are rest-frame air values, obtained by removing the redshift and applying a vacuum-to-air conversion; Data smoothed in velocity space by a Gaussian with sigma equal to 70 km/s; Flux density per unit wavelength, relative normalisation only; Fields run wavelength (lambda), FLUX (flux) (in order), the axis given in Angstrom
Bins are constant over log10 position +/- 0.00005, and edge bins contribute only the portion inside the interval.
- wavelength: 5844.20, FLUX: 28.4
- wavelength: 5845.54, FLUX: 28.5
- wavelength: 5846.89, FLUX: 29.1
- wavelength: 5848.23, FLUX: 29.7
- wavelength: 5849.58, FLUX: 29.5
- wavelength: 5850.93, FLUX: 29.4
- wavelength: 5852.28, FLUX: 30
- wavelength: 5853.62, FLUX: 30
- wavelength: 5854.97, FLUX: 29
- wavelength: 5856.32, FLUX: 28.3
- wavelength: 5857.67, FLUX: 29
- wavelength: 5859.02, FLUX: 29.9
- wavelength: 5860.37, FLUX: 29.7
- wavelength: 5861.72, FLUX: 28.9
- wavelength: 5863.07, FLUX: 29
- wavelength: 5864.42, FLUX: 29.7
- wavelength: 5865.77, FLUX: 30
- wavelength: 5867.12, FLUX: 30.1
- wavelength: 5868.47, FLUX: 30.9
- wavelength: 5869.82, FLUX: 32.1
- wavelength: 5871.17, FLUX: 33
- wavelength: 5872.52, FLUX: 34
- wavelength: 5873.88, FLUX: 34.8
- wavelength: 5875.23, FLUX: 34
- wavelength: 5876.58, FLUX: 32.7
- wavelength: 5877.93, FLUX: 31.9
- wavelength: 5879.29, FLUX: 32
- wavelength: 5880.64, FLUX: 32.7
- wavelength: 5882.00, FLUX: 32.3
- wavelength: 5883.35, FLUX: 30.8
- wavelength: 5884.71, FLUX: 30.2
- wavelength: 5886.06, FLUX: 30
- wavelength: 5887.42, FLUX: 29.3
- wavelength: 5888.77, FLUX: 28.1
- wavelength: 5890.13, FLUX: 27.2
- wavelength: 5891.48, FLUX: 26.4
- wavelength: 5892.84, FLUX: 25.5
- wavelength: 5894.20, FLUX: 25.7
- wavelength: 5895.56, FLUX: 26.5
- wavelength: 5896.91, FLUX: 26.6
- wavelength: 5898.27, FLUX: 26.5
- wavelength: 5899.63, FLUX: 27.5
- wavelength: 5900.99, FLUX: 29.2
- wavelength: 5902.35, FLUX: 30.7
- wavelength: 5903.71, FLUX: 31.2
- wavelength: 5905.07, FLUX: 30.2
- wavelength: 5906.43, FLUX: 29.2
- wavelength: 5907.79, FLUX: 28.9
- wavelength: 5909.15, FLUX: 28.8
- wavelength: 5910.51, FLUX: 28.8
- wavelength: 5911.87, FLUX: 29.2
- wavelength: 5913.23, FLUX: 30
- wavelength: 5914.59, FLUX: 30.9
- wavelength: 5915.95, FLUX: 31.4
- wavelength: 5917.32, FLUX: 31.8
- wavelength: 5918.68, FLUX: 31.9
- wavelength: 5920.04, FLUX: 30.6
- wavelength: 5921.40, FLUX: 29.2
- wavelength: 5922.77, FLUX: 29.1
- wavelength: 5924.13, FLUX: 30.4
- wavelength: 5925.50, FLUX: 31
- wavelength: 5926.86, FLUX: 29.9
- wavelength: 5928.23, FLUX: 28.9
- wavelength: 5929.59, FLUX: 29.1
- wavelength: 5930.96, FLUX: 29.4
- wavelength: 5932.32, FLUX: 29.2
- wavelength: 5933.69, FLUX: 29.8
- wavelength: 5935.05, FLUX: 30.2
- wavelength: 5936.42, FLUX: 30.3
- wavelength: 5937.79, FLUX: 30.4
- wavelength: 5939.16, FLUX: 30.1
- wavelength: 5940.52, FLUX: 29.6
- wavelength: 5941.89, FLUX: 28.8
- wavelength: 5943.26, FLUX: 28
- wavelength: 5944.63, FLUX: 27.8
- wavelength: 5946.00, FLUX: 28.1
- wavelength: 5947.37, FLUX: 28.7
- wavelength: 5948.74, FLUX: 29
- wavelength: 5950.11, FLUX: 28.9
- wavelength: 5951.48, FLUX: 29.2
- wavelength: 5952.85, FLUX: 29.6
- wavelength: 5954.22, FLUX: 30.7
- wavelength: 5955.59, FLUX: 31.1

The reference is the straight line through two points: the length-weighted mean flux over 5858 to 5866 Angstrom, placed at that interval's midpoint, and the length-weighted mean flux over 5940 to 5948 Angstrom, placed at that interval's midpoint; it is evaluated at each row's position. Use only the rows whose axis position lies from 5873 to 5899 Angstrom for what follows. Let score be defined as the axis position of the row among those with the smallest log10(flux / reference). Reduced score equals 5892.84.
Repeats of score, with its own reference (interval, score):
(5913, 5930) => 5928.23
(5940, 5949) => 5944.63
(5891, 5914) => 5892.84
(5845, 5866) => 5856.32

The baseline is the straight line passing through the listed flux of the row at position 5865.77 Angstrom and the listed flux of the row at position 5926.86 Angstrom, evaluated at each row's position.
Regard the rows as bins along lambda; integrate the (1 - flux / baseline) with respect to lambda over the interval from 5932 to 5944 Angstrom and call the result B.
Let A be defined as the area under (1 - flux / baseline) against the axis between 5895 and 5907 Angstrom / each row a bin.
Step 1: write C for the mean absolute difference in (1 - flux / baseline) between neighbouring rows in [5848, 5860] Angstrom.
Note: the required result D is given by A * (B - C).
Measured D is 0.0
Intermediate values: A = 0.52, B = 0.1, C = 0.0175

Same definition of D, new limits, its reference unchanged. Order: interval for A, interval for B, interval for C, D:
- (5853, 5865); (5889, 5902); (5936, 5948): 0.4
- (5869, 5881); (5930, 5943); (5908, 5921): -0.1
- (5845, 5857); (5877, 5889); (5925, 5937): -0.1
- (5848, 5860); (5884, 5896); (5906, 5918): 0.2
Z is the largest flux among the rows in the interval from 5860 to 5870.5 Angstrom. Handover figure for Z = 32.1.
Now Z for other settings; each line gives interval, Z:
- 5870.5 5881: 34.8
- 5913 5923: 31.9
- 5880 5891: 32.7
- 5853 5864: 30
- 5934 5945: 30.4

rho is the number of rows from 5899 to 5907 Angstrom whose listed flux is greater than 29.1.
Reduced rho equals 5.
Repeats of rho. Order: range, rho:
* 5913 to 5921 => 6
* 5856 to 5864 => 2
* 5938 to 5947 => 2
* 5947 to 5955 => 3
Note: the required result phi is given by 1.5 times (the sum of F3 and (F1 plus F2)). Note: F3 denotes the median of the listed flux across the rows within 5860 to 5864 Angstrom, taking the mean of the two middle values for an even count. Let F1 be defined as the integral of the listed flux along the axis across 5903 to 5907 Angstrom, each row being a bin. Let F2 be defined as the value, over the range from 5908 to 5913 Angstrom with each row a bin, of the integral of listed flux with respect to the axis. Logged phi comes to 443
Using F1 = 121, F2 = 145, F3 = 29.0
